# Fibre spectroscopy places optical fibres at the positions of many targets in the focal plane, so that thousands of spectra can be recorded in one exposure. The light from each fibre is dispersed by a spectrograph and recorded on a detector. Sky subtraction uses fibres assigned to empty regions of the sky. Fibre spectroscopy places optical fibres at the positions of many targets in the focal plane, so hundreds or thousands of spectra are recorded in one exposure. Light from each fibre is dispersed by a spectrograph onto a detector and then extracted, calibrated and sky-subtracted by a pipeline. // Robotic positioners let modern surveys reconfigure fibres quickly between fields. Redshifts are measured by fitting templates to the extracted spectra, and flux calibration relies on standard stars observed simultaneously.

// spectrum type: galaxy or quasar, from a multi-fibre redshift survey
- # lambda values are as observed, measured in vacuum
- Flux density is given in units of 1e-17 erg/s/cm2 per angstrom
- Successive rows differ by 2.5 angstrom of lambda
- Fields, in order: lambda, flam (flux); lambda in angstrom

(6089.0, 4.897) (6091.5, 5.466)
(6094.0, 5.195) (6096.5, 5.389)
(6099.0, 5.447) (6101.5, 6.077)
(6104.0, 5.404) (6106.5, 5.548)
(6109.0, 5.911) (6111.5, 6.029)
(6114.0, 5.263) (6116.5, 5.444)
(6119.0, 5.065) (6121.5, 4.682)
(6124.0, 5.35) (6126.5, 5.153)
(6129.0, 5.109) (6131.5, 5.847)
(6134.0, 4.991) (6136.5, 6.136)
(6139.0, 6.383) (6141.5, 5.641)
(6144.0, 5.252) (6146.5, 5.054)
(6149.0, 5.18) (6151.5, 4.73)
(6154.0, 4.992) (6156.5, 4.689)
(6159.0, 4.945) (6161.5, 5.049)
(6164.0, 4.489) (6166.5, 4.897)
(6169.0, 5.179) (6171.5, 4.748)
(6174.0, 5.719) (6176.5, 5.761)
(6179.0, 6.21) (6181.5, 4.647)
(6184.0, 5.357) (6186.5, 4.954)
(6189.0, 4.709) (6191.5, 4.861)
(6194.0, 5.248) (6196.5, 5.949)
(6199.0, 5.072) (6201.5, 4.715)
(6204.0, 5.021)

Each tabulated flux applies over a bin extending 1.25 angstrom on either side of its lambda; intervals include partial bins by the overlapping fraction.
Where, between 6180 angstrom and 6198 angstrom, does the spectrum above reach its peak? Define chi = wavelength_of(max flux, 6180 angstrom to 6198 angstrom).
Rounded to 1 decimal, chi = 6196.5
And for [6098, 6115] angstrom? 6101.5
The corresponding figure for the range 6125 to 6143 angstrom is 6139.0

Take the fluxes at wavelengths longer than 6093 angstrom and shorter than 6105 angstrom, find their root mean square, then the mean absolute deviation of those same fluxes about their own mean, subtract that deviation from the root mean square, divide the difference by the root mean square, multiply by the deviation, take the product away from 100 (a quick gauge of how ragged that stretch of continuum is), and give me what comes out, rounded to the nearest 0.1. 99.8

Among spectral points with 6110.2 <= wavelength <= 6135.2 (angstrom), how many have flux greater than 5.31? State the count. 4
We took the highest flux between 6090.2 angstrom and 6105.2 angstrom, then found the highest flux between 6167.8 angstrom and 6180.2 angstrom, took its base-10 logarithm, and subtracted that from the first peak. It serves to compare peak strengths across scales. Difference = 5.28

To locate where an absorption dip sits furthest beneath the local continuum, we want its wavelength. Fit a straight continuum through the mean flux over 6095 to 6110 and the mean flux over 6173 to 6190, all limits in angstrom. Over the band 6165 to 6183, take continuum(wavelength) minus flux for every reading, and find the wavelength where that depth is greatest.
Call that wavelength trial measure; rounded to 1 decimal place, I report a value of 6181.5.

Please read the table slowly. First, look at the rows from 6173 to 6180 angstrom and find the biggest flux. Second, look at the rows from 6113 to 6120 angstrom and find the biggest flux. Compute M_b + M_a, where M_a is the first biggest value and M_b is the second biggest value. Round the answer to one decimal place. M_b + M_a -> 11.7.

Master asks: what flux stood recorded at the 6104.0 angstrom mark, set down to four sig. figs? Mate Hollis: 5.404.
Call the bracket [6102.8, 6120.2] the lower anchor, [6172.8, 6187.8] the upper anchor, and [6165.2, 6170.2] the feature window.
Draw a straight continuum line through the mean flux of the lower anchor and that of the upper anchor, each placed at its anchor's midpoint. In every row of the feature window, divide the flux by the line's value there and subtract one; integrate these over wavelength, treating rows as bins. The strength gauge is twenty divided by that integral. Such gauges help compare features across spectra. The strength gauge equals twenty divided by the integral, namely -52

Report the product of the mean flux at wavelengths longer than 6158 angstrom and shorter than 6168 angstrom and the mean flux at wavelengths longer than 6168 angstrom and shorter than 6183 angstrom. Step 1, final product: 26.1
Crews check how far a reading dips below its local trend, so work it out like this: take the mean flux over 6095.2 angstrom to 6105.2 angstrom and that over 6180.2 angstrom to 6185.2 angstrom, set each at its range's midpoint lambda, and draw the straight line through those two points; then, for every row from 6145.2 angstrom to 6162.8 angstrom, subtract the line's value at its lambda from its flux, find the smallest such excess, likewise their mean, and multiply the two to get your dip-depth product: 0.13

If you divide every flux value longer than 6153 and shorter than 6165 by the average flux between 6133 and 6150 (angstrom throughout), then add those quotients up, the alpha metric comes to 4.4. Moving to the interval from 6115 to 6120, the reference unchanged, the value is 1.9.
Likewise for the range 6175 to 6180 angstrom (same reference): 2.2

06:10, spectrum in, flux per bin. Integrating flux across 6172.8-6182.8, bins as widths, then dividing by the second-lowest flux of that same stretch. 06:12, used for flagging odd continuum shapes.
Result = 10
